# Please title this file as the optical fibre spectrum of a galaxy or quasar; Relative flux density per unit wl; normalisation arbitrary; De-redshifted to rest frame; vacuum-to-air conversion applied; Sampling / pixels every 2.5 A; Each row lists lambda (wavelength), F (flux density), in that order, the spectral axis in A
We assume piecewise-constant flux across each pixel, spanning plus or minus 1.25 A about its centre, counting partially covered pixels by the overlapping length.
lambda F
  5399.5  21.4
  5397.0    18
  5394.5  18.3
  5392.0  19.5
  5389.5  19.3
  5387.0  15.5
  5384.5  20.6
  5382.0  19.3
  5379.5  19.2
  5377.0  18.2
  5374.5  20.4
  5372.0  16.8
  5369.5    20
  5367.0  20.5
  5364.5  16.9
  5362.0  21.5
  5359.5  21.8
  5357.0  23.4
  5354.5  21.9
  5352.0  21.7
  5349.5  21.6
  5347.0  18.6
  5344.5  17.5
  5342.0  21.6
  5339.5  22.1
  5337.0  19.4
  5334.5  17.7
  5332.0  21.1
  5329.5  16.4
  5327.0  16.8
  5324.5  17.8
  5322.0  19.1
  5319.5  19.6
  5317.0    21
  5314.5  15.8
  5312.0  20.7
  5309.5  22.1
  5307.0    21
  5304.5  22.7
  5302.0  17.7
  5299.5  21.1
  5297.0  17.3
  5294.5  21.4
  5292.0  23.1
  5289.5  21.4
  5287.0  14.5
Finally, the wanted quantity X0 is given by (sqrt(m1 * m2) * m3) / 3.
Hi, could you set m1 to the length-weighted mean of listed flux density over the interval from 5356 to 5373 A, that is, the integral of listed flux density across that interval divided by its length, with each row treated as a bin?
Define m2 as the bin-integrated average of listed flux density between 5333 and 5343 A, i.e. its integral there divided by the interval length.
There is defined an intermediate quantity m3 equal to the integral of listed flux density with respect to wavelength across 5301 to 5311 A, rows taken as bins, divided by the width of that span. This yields 141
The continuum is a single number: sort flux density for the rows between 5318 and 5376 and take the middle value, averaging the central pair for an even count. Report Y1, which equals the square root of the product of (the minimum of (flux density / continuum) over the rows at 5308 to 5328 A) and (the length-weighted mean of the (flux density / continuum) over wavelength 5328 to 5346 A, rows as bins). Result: 0.874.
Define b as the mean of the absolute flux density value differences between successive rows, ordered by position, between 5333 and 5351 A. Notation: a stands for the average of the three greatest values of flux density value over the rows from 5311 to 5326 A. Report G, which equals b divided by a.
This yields 0.107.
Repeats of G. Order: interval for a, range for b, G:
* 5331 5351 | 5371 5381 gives 0.104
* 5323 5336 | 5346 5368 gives 0.099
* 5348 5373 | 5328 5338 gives 0.146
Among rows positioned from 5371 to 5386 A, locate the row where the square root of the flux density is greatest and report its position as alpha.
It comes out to 5384.5 A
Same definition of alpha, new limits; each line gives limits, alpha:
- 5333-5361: 5357.0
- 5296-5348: 5304.5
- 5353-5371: 5357.0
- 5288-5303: 5292.0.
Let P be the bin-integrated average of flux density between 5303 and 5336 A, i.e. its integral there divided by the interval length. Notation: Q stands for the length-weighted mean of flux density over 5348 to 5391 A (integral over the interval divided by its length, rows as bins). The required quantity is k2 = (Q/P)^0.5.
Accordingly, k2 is 1.01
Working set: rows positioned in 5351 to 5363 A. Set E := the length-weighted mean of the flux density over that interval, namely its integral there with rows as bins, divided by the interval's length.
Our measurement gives 22.1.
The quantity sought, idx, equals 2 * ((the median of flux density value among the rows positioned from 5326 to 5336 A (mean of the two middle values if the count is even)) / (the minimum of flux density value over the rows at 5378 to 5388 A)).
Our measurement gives 2.23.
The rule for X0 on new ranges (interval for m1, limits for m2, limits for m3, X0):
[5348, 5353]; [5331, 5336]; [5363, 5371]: 130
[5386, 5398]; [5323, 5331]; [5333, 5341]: 117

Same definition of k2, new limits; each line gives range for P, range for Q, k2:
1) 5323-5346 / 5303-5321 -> 1.04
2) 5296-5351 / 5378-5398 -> 0.98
